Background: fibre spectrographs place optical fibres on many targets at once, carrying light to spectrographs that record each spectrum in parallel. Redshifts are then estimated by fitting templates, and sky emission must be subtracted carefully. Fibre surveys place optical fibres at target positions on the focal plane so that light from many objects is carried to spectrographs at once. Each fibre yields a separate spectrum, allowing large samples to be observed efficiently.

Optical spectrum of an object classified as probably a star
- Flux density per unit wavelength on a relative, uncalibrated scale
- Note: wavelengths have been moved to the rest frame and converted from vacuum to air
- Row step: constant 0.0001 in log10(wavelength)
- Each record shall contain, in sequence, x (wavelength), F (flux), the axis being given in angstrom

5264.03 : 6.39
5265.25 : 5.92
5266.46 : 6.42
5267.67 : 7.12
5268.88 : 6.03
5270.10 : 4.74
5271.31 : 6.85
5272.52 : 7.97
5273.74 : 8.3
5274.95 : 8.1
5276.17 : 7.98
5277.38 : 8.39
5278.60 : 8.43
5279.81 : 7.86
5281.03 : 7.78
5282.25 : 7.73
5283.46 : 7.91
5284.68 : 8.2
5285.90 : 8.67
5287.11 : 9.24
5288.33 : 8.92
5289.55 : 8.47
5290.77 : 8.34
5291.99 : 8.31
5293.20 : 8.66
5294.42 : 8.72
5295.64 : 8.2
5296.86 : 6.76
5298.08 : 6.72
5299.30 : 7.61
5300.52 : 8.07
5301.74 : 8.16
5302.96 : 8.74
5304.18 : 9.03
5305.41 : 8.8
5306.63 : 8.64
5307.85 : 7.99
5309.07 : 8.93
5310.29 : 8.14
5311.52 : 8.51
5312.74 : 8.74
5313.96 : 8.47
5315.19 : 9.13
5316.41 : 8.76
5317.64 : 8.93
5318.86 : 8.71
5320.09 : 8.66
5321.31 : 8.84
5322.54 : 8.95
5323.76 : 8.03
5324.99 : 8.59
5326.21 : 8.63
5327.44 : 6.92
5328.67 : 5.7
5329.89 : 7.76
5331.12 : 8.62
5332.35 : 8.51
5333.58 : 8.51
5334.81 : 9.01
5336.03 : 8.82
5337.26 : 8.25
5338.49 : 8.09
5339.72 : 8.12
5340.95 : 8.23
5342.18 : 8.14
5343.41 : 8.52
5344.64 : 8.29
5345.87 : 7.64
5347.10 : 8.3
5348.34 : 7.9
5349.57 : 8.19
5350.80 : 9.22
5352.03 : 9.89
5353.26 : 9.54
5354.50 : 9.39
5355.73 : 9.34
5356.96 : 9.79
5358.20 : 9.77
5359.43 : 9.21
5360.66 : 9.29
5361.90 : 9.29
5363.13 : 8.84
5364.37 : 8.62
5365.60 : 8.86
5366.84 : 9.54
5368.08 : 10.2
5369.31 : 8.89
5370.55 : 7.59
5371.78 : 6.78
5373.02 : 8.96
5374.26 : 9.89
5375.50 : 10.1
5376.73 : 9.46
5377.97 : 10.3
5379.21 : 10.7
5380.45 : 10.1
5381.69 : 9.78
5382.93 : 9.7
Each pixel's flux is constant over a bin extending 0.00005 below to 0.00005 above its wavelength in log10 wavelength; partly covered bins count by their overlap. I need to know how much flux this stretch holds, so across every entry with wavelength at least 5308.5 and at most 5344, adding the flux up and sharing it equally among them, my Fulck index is 8.39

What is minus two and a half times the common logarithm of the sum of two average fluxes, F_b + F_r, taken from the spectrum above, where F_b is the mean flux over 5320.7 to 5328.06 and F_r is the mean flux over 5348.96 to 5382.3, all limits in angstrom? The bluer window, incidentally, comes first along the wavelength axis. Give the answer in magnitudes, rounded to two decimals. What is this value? -3.12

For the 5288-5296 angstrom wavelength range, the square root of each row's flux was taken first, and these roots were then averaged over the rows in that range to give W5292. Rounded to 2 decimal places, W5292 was 2.92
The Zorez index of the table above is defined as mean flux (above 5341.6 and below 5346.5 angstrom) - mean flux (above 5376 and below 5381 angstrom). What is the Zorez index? -2.0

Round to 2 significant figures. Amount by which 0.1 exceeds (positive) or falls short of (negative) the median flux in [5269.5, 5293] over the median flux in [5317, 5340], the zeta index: -0.85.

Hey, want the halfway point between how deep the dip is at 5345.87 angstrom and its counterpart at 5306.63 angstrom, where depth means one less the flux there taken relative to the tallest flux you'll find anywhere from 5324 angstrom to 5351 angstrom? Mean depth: 0.12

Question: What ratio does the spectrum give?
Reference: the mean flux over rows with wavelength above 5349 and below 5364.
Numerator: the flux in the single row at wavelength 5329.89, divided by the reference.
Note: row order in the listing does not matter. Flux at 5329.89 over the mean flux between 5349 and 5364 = 0.83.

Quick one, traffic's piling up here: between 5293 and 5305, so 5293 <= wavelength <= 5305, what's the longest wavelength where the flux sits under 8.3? 5301.74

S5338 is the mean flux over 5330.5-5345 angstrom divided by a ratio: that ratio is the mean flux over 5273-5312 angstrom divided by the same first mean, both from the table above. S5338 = 8.6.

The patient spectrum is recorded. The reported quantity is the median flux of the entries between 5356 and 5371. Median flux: 9.25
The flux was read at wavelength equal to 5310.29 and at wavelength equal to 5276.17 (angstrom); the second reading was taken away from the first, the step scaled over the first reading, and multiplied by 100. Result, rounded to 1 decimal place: 2.0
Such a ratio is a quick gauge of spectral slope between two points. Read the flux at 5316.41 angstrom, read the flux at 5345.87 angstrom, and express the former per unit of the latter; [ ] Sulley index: 1.15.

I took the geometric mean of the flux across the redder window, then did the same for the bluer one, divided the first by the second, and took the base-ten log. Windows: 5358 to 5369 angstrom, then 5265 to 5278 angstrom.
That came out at 0.124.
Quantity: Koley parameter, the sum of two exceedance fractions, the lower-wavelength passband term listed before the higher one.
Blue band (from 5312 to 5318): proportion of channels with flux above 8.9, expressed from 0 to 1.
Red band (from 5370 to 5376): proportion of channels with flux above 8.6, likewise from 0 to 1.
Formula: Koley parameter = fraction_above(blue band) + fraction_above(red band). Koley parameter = 1.0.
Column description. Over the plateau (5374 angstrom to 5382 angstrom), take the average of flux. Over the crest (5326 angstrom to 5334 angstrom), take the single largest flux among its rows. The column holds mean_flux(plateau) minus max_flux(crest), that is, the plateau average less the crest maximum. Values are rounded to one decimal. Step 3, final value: 1.4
